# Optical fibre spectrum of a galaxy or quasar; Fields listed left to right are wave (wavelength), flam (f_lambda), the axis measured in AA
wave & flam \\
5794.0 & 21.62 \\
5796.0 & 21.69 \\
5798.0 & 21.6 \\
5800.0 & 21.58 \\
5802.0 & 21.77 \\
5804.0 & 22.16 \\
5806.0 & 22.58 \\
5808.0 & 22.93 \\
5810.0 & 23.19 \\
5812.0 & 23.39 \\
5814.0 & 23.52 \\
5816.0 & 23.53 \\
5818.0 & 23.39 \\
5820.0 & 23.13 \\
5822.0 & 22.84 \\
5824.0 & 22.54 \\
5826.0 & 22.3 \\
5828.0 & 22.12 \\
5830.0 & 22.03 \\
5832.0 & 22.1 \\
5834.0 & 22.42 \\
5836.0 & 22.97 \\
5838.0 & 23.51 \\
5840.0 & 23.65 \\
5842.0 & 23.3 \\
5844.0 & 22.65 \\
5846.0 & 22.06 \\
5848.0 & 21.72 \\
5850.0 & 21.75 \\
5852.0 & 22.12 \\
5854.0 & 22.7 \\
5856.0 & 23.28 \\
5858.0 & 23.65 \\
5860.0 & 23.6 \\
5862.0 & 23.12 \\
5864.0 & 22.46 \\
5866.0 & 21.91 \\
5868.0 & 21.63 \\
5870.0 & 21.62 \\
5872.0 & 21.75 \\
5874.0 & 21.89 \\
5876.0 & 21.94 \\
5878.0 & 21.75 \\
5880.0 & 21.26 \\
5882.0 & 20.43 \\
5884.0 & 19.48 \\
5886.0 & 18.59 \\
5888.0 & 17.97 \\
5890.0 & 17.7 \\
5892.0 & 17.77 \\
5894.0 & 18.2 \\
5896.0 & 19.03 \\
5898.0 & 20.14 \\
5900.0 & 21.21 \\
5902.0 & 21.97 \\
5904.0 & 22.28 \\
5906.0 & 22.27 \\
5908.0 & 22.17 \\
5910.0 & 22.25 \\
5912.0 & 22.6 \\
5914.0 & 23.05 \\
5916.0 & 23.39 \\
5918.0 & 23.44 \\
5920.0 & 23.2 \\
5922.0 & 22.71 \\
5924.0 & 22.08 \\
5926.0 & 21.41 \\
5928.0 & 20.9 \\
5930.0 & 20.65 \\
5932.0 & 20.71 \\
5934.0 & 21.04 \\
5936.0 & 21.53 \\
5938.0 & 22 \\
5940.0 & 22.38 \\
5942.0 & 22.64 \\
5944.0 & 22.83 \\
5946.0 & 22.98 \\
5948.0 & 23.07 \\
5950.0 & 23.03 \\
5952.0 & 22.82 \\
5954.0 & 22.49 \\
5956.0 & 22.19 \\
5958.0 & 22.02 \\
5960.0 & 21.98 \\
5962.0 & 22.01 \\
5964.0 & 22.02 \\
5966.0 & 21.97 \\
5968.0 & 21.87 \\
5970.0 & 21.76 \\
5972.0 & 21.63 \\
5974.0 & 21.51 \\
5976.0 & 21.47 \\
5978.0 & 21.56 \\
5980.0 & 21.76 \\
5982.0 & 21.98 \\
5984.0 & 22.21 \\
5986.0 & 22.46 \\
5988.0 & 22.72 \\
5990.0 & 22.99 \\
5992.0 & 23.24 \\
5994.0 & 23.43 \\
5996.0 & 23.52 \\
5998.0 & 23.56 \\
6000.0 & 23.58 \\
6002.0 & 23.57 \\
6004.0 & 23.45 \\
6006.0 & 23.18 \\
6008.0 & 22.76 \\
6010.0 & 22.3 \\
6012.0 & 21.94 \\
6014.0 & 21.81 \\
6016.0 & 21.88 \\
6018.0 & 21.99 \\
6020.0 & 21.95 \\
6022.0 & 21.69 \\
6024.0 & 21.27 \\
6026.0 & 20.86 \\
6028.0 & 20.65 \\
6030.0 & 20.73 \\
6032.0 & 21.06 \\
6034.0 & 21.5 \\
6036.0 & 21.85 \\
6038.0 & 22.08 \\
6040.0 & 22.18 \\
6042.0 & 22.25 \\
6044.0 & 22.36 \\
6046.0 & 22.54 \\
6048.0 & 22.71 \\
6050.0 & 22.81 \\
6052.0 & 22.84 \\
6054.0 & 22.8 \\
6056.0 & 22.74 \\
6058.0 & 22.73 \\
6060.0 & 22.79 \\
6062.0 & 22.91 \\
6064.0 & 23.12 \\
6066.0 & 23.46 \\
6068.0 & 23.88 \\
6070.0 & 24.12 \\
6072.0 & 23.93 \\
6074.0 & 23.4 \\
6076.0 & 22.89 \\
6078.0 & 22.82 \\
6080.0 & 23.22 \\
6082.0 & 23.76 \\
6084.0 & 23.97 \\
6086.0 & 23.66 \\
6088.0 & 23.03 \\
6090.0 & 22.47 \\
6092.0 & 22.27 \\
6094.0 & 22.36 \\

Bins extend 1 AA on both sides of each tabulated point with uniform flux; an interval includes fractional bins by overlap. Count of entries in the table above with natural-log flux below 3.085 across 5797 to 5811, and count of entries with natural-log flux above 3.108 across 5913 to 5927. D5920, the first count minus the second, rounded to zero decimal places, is -2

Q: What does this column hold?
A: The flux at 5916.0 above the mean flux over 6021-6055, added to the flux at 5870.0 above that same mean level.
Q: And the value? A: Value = 1.2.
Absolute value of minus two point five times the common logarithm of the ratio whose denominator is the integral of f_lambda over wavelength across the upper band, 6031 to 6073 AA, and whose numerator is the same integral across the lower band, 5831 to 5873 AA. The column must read 0.01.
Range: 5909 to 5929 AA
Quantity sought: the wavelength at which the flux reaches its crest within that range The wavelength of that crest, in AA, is 5918.0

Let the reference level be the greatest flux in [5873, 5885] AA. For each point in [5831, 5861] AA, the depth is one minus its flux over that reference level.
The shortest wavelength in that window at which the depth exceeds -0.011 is 5832.0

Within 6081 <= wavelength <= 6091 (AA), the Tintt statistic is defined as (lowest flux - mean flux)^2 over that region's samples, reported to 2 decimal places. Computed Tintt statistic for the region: 0.82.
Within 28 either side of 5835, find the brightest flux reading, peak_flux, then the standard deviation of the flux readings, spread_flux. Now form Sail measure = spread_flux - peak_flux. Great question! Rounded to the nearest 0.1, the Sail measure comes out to -23.0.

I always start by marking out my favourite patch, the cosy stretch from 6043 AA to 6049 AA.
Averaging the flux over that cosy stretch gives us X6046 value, 22.5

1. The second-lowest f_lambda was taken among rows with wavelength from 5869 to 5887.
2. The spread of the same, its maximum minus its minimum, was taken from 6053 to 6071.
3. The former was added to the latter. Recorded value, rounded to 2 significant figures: 21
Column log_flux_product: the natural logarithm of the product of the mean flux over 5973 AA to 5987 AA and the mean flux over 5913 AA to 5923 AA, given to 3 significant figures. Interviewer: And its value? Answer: 6.23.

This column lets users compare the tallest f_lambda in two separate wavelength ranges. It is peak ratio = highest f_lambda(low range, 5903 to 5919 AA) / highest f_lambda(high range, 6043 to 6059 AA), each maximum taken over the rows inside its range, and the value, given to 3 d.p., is 1.026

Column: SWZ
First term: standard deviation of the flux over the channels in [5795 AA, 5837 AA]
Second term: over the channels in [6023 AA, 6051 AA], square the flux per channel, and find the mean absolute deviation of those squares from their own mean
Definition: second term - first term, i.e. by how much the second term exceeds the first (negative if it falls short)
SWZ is 28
